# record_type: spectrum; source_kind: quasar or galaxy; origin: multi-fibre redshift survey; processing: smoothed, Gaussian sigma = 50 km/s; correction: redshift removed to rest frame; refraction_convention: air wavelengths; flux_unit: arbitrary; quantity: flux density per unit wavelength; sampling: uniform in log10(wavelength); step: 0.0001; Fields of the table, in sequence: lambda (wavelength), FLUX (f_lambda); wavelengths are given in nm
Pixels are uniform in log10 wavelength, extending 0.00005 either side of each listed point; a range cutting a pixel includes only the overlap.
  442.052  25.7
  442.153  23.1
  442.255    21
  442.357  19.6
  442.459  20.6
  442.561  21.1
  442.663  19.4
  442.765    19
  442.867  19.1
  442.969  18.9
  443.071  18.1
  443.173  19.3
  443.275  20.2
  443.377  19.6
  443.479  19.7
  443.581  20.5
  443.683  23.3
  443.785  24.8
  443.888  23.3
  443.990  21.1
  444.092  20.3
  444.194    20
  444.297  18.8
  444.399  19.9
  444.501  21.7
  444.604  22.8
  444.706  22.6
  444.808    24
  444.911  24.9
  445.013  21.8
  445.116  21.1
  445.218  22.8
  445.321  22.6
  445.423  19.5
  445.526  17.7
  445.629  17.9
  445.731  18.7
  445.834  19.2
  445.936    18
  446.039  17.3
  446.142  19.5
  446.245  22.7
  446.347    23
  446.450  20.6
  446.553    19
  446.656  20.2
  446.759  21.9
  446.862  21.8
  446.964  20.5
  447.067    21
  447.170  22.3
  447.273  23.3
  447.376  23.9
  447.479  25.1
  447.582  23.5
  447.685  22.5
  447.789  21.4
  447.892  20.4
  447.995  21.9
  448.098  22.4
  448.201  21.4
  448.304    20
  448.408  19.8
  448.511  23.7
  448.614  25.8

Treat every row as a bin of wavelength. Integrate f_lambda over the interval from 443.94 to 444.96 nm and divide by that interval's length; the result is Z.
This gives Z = 21.6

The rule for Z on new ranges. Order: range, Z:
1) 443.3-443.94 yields 21.8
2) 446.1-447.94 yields 21.8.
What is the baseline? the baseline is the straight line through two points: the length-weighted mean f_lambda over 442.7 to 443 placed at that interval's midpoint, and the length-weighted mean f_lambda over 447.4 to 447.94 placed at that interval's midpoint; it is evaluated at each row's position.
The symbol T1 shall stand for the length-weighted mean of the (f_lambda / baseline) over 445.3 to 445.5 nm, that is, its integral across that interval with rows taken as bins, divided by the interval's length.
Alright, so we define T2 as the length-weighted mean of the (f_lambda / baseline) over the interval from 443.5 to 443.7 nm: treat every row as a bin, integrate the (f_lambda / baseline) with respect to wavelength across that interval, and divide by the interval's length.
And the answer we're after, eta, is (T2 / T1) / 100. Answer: 0.0112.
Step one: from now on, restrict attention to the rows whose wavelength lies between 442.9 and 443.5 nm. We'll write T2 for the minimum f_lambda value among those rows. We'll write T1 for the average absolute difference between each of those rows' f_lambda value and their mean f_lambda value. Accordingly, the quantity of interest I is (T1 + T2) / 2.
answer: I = 9.3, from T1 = 0.53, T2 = 18.1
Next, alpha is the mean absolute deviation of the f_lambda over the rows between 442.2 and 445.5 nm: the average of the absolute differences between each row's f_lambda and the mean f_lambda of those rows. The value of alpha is 1.5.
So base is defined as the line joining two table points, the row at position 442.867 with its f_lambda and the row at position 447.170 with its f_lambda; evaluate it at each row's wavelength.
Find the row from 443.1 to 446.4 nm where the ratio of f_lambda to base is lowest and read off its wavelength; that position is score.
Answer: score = 446.039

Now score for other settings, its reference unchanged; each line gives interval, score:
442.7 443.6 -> 443.071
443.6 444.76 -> 444.297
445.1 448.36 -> 446.039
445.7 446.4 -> 446.039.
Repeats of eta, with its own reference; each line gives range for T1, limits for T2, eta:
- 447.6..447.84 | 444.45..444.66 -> 0.0112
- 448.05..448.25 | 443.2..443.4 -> 0.0108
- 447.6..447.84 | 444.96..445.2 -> 0.0108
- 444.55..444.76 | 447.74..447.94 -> 0.0082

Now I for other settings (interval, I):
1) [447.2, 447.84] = 11.1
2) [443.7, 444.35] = 10.3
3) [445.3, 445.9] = 9.4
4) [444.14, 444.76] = 10.1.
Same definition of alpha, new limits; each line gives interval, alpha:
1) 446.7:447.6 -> 1.2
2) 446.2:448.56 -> 1.2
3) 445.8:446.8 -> 1.5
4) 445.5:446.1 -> 0.5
